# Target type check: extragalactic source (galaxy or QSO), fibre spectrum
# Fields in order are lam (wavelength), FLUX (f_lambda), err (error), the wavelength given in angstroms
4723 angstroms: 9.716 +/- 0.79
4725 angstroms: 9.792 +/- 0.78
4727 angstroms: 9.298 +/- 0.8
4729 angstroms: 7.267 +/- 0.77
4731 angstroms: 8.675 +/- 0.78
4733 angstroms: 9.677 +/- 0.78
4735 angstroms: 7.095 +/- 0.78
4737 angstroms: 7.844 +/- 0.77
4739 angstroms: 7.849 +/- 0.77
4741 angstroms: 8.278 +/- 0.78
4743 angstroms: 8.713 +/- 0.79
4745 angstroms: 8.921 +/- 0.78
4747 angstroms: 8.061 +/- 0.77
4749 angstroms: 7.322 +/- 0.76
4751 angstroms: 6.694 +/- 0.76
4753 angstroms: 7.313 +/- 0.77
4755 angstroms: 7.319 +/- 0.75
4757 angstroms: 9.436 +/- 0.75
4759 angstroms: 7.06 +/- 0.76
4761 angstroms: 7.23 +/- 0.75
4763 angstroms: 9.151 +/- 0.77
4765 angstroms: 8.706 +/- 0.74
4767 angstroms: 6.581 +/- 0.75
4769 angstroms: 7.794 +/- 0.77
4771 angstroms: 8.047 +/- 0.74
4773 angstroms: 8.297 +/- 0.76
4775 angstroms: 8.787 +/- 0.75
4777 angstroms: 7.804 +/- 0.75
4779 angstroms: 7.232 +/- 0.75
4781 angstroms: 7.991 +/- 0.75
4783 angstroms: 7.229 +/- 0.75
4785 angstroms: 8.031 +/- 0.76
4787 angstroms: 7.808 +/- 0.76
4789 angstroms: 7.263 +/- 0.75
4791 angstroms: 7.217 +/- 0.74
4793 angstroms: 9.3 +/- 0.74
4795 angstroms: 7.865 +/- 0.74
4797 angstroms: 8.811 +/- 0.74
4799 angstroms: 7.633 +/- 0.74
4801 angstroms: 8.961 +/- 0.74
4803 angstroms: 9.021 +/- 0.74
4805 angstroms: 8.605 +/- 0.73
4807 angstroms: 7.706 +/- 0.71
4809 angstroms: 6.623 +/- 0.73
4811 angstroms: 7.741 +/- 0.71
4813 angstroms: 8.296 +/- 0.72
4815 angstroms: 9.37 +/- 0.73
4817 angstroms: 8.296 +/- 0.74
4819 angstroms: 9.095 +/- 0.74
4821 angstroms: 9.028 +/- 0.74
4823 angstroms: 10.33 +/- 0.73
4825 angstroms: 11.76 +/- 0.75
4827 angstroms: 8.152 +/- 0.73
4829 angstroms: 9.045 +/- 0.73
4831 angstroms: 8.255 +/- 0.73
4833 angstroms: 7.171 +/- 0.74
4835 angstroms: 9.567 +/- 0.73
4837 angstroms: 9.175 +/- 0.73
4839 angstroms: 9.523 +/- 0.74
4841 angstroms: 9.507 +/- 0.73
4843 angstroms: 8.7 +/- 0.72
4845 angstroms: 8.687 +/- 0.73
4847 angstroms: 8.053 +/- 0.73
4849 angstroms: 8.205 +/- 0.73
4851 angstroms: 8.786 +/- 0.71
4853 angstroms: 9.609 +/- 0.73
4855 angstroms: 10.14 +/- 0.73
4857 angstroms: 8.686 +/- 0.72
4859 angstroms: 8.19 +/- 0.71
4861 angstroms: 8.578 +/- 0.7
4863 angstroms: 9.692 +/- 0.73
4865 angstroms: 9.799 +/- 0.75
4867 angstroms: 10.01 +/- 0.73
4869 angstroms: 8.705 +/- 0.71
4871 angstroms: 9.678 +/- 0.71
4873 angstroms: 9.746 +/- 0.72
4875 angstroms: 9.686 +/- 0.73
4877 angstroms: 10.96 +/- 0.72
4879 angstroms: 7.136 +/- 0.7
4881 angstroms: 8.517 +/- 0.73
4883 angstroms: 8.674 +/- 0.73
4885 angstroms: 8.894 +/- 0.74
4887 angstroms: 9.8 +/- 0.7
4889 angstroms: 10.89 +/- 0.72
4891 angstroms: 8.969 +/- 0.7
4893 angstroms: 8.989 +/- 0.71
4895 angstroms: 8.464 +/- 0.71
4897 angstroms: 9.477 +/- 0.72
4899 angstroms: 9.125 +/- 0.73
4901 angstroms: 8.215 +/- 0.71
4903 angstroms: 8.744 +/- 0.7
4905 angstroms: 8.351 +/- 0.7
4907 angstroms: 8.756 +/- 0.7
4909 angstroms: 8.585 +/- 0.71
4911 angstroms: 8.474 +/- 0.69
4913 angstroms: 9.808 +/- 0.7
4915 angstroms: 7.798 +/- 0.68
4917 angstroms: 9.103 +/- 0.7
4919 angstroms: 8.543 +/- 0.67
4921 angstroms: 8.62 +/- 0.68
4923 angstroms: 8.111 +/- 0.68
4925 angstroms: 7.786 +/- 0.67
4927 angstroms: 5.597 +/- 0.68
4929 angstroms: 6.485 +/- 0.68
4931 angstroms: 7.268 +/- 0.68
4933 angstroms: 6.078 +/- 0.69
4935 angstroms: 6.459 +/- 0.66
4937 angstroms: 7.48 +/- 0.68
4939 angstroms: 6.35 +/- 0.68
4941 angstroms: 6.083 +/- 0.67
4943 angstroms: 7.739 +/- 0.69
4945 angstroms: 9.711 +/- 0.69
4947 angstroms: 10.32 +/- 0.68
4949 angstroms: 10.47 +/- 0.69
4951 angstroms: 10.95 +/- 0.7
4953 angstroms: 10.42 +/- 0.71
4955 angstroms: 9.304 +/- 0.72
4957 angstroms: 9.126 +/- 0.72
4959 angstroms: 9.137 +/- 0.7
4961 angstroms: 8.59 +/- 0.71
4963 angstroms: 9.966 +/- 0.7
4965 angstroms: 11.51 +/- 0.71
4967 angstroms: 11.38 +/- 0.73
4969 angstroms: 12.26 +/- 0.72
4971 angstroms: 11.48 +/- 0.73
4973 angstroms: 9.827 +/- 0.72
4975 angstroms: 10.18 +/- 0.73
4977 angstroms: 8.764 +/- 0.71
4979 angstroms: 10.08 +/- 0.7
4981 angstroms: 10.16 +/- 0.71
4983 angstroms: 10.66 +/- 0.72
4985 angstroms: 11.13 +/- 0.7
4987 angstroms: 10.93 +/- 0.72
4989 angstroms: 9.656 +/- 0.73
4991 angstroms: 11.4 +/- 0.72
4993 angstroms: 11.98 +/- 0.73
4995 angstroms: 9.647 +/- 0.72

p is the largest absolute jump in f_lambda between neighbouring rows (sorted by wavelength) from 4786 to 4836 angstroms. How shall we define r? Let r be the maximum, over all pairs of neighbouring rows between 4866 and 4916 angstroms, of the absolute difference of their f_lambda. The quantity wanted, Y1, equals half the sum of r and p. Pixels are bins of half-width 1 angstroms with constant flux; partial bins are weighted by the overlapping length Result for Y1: 3.7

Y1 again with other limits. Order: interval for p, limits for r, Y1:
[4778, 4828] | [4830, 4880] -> 3.7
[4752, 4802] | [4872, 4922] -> 3.1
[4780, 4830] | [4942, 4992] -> 2.8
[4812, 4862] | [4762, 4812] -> 2.9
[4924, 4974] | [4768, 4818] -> 2.1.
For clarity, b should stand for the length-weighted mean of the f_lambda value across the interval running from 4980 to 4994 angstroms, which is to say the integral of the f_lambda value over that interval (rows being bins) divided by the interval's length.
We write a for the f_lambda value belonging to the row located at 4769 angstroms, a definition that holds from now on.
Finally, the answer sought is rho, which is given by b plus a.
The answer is 18.6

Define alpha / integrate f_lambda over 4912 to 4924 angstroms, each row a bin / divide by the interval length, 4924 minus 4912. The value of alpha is 8.7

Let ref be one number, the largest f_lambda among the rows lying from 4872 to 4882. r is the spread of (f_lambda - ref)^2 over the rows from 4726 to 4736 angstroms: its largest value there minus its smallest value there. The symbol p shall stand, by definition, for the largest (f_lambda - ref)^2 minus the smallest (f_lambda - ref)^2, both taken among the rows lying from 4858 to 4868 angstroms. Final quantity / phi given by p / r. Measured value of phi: 0.51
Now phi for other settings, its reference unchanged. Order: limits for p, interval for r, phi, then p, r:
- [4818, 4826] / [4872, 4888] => 0.23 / 3.3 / 14.6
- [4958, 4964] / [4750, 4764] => 0.29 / 4.6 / 15.9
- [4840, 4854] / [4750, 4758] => 0.42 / 6.6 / 15.9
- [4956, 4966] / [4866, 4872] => 1.27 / 5.3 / 4.2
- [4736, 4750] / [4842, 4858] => 1.17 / 9.1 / 7.8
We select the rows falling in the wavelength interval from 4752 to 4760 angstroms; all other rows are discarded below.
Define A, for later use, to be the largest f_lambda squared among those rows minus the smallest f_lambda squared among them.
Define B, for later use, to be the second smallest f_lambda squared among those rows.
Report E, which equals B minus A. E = 14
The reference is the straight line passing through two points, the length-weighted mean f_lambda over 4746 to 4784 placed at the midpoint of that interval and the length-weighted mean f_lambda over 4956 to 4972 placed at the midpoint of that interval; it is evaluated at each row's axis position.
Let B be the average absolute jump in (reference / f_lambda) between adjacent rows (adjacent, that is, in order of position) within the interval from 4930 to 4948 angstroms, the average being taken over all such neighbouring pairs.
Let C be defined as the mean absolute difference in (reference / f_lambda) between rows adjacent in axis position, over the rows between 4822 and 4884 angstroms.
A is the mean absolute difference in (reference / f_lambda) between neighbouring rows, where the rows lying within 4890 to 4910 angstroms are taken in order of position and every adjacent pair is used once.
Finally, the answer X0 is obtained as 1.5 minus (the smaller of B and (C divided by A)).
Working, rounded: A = 0.061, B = 0.20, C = 0.10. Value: 1.30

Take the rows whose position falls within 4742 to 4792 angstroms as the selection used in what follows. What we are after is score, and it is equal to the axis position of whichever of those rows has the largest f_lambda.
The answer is 4757 angstroms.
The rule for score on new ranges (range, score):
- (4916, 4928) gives 4917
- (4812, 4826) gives 4825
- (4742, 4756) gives 4745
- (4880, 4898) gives 4889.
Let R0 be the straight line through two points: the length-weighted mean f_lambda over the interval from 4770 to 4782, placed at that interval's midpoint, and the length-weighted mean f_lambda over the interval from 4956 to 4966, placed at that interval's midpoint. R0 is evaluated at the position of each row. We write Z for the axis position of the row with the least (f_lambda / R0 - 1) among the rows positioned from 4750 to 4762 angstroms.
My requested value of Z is 4751 angstroms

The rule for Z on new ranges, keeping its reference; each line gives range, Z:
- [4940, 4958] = 4941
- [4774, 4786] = 4783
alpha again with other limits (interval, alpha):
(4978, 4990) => 10.4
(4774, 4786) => 7.8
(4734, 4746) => 8.1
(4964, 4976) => 11.1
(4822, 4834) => 9.1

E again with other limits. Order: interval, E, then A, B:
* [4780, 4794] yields 18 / 34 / 52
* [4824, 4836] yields -20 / 87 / 66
